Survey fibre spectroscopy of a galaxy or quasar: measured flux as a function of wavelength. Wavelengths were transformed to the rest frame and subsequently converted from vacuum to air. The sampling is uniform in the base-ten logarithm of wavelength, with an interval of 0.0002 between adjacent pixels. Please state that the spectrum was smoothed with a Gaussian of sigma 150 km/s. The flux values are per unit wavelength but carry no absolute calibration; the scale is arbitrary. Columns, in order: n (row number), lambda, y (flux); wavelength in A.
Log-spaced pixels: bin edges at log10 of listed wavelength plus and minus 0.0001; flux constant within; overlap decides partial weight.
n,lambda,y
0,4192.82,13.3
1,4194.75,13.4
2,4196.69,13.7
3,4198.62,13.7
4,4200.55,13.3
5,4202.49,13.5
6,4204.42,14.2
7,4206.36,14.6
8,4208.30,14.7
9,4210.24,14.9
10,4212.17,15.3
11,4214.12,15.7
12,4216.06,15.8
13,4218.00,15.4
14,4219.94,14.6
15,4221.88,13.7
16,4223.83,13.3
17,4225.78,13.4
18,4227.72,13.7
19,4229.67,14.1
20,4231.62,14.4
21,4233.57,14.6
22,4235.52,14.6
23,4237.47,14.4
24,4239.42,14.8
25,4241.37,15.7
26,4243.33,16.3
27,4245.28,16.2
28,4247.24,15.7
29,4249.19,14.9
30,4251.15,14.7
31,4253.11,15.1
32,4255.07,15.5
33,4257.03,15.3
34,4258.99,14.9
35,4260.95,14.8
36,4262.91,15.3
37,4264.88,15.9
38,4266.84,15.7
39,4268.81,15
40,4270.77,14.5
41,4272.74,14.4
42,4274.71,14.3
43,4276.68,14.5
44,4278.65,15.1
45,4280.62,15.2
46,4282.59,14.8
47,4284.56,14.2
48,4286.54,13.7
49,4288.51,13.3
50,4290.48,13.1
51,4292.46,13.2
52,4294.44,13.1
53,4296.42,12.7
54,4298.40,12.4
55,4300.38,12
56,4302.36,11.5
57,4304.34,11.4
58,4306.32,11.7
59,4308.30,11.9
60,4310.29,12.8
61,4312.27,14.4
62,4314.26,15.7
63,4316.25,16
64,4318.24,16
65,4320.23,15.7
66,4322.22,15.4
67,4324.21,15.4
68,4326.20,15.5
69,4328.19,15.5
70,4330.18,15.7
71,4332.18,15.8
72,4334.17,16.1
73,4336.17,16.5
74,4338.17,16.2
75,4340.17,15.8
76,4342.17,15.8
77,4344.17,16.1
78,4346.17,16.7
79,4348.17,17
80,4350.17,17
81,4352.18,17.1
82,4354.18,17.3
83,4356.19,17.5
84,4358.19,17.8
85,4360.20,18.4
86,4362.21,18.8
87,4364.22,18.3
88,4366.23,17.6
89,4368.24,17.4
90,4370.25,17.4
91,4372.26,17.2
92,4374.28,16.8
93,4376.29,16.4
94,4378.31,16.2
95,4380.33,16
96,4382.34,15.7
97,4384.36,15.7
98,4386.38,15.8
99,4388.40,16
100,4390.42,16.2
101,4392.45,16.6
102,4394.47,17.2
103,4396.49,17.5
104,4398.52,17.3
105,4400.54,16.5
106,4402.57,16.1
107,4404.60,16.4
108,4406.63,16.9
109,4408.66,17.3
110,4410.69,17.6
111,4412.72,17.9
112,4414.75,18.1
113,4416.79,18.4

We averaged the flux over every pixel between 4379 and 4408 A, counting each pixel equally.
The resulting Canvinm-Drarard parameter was 16.4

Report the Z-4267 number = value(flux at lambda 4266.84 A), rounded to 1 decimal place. 15.7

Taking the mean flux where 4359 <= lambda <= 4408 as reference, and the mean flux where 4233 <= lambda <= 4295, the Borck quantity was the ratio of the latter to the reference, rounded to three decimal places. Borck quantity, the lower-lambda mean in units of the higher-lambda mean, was 0.877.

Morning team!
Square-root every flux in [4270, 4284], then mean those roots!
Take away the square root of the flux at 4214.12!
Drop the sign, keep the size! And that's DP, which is 0.13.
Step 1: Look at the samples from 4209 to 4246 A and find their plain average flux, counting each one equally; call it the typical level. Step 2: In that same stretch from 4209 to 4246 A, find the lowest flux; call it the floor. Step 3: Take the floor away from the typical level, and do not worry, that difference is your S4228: 1.5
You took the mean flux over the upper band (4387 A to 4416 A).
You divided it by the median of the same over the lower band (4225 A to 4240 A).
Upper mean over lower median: 1.18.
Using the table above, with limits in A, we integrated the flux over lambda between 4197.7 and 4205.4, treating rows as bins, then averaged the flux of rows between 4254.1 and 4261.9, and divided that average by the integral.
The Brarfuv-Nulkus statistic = 0.14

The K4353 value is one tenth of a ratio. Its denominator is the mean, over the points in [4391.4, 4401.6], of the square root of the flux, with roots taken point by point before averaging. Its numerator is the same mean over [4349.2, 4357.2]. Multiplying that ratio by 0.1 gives 0.101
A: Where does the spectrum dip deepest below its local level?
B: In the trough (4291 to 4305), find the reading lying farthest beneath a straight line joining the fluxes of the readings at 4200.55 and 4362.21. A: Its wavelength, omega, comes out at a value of 4304.34 A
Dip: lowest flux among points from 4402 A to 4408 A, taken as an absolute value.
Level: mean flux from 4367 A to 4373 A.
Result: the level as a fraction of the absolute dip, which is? 1.08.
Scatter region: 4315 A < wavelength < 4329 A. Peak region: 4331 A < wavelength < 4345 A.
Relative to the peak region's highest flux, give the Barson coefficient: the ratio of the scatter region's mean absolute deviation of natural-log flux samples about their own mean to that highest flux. 0.0009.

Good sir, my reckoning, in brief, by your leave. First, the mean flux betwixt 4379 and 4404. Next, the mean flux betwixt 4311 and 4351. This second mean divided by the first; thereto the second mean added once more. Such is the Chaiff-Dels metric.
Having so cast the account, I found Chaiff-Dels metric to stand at 16.9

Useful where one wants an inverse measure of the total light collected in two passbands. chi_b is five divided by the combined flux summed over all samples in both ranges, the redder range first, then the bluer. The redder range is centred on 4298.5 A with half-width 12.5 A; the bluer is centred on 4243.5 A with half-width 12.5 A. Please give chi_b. 0.0139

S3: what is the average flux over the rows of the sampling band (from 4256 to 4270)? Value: 15.3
